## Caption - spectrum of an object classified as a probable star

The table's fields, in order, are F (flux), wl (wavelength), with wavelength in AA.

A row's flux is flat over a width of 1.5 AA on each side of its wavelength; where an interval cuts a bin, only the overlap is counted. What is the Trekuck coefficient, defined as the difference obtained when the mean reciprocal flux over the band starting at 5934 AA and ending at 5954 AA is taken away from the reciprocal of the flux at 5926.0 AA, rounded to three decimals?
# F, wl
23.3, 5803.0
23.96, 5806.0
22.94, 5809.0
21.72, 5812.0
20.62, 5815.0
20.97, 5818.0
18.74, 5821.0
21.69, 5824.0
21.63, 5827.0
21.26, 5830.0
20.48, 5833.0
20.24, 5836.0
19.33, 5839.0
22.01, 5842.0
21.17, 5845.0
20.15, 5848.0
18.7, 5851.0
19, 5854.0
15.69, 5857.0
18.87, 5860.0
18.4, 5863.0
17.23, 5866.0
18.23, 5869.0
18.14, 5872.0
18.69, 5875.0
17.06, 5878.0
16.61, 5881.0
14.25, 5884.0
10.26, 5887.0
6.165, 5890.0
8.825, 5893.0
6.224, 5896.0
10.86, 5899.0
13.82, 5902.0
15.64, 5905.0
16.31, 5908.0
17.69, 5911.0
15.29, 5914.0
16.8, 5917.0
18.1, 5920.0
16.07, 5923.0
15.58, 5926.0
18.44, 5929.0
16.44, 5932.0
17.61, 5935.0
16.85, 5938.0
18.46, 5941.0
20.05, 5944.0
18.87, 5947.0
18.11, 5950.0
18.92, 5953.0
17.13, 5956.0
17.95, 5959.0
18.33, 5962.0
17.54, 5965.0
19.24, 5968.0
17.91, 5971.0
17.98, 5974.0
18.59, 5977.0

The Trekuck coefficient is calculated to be 0.010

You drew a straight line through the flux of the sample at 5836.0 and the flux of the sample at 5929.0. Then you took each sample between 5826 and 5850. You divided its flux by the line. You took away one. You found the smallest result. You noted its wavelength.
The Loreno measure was 5839.0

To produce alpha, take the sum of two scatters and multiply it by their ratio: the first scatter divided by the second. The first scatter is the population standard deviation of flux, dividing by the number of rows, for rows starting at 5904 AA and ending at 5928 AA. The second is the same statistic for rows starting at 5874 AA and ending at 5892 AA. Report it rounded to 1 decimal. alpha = 1.2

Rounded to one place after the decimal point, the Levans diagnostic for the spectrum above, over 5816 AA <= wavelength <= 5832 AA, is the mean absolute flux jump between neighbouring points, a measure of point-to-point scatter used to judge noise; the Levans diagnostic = 1.4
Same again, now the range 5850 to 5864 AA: 1.8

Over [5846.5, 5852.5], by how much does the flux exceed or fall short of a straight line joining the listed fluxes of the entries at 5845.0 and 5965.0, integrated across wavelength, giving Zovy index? -10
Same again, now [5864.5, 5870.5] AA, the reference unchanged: -17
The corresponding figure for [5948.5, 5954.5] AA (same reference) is 3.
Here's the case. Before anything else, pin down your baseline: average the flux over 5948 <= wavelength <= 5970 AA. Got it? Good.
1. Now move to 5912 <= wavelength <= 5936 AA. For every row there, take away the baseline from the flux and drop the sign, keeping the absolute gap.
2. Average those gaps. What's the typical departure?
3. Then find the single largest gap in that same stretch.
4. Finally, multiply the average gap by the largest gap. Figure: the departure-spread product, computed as 4.2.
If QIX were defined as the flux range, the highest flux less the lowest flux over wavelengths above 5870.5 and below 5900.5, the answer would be 13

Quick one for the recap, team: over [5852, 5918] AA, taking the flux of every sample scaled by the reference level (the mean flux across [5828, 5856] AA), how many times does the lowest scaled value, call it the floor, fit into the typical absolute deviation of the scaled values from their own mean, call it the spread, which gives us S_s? 0.51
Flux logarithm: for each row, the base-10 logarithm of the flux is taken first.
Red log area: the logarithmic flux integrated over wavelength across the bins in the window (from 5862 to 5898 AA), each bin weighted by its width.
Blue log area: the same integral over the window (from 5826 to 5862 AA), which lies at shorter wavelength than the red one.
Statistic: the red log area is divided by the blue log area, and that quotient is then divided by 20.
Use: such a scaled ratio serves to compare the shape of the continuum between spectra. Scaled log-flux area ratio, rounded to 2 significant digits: 0.043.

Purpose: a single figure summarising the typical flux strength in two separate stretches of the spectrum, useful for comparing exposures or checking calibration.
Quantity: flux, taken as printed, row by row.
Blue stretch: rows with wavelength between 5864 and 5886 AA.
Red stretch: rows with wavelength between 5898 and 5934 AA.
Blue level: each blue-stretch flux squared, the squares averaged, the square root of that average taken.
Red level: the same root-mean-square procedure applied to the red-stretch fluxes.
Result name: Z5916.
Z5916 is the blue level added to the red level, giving 33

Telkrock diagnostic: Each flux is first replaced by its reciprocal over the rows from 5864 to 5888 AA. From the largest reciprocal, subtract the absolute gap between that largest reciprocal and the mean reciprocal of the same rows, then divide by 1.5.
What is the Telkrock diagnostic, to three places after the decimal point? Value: 0.042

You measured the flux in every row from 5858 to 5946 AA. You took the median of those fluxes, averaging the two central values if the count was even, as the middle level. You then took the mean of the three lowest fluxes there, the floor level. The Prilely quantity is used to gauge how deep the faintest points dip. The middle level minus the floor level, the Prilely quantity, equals 9.7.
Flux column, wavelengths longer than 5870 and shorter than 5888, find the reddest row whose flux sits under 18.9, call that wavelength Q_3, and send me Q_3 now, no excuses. 5887.0 AA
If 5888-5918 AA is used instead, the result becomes 5917.0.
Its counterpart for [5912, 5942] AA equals 5941.0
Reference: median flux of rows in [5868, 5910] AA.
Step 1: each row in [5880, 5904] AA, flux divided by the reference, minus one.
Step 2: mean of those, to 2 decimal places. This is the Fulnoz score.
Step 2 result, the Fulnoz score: -0.27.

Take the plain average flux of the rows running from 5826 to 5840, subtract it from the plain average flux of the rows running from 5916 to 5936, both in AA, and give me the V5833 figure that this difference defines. -3.6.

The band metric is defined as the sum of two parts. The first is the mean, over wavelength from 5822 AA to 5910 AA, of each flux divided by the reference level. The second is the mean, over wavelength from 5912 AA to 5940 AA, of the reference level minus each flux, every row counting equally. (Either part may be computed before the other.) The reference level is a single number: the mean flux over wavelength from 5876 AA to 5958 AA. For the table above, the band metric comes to -0.3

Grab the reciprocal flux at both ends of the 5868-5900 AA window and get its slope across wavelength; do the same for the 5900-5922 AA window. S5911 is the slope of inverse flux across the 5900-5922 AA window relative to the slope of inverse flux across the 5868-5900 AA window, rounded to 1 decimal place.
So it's -0.8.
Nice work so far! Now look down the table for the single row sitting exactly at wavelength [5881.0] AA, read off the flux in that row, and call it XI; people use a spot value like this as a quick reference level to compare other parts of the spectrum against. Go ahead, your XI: 16.61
